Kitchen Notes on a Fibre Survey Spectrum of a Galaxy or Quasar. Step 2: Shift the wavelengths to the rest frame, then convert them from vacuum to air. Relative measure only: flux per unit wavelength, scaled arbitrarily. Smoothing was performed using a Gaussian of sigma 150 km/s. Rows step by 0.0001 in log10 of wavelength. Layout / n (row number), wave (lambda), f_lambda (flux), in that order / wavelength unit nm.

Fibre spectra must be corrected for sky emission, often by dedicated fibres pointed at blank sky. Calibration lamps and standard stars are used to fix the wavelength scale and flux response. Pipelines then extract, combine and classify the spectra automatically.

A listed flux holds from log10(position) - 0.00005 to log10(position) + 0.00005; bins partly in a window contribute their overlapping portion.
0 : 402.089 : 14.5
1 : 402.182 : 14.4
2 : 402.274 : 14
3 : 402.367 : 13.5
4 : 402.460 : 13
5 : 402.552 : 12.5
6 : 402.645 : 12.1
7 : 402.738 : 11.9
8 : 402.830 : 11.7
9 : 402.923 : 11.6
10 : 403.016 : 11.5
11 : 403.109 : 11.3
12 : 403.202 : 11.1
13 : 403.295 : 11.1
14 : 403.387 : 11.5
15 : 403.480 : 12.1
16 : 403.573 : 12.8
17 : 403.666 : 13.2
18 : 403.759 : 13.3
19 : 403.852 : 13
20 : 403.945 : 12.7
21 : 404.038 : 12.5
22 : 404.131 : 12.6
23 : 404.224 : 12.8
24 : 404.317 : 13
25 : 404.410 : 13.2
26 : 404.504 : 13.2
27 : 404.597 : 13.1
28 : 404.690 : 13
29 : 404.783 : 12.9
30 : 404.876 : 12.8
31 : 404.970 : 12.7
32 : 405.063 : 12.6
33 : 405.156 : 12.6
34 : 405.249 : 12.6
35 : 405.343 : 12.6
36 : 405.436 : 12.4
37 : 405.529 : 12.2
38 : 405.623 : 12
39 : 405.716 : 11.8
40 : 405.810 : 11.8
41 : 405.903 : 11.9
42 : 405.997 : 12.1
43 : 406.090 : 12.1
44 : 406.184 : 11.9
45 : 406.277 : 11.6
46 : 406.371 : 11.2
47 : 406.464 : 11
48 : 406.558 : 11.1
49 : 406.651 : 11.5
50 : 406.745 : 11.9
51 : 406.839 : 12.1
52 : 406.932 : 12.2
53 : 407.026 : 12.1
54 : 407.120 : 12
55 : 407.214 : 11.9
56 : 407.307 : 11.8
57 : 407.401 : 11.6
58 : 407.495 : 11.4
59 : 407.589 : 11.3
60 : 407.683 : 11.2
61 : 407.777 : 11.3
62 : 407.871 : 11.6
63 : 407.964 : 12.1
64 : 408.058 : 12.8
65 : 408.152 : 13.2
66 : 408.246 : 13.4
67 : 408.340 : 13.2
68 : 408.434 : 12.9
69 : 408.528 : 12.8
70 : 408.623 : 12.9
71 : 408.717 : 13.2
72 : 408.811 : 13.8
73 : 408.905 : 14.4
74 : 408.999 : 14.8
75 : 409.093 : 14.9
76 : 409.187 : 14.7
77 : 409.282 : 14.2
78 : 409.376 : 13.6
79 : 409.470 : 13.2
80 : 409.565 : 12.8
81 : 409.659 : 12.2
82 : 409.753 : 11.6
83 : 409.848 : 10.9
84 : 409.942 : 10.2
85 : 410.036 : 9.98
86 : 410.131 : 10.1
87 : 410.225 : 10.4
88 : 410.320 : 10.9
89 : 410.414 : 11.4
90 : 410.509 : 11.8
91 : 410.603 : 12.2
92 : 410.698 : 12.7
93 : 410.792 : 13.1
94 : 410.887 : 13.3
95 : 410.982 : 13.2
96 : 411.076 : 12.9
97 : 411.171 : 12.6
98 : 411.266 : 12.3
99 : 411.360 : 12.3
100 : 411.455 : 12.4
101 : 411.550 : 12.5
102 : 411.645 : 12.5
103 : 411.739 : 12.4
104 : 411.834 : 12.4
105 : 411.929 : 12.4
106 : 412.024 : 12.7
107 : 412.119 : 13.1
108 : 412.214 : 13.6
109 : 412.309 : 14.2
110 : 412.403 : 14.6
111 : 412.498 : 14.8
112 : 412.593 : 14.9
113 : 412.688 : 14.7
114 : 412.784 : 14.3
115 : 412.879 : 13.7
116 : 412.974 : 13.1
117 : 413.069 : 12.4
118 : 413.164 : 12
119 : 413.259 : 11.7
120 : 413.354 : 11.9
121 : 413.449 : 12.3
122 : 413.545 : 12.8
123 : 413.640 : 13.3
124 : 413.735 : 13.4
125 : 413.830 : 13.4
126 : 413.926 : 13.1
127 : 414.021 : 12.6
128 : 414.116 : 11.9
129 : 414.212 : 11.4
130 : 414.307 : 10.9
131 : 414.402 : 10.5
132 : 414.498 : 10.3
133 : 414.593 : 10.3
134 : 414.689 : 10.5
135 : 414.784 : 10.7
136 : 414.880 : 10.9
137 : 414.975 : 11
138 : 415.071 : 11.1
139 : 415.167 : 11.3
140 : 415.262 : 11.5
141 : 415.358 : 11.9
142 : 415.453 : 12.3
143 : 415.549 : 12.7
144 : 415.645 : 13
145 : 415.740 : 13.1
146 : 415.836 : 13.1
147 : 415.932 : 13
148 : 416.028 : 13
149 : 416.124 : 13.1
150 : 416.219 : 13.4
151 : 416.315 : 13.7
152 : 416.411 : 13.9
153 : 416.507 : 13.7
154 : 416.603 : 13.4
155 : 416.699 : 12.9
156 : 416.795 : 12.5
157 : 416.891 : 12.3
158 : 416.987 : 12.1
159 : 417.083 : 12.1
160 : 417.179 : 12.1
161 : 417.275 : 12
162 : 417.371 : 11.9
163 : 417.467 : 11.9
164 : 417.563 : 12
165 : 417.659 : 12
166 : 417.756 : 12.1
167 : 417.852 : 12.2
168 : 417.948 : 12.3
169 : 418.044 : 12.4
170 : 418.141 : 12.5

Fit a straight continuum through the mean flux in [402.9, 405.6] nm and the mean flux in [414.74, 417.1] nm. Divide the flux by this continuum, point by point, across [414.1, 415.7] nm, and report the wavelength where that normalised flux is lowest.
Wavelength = 414.498 nm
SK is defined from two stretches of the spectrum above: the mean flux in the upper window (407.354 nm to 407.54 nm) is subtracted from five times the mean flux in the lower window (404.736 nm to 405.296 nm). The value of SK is 52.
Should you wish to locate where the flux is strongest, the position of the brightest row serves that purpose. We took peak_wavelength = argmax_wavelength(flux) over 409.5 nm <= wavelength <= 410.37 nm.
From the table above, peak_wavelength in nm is 409.565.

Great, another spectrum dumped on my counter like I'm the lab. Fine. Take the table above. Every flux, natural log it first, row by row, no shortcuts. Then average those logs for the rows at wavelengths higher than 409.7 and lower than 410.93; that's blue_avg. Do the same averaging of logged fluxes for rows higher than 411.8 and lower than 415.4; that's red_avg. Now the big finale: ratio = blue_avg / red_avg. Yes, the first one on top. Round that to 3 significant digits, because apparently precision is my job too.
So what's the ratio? 0.968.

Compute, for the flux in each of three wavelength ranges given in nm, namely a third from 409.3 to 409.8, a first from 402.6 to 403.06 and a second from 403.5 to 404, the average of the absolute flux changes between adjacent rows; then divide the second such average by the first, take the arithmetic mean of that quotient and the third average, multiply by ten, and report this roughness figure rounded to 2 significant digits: 12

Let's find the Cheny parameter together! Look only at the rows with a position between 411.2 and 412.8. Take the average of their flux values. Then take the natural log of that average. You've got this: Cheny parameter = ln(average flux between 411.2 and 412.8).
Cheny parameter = 2.59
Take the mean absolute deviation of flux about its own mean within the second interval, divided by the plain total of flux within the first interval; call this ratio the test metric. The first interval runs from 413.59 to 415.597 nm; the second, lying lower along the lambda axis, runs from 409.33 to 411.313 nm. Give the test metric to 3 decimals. 0.004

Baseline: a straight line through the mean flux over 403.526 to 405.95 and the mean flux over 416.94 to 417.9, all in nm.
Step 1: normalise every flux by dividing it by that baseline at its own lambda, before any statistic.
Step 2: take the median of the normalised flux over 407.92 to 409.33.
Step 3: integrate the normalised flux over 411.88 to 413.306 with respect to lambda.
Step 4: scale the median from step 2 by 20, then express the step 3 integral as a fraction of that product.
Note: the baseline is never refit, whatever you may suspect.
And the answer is 0.074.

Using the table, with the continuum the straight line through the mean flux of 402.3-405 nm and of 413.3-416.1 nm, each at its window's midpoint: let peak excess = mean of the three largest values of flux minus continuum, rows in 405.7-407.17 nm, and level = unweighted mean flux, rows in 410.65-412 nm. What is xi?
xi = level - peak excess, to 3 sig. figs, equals 12.8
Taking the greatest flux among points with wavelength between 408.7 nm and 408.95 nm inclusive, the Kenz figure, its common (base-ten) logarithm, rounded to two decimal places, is 1.16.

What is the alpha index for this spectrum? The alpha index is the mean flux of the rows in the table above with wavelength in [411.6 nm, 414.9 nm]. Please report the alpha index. 12.6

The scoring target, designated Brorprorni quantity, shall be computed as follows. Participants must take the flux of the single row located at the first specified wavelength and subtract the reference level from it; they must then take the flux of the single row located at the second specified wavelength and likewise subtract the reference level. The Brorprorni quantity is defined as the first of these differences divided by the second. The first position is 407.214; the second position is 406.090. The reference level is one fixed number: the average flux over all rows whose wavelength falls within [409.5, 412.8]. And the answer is 1.5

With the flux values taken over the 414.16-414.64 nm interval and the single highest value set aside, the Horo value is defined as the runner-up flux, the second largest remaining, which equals 10.9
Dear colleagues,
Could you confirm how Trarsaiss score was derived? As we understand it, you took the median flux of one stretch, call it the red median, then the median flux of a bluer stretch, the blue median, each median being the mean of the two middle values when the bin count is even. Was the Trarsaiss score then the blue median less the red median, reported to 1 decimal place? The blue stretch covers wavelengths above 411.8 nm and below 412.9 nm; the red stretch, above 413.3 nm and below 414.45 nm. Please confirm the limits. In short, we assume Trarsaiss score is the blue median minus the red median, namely 1.5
